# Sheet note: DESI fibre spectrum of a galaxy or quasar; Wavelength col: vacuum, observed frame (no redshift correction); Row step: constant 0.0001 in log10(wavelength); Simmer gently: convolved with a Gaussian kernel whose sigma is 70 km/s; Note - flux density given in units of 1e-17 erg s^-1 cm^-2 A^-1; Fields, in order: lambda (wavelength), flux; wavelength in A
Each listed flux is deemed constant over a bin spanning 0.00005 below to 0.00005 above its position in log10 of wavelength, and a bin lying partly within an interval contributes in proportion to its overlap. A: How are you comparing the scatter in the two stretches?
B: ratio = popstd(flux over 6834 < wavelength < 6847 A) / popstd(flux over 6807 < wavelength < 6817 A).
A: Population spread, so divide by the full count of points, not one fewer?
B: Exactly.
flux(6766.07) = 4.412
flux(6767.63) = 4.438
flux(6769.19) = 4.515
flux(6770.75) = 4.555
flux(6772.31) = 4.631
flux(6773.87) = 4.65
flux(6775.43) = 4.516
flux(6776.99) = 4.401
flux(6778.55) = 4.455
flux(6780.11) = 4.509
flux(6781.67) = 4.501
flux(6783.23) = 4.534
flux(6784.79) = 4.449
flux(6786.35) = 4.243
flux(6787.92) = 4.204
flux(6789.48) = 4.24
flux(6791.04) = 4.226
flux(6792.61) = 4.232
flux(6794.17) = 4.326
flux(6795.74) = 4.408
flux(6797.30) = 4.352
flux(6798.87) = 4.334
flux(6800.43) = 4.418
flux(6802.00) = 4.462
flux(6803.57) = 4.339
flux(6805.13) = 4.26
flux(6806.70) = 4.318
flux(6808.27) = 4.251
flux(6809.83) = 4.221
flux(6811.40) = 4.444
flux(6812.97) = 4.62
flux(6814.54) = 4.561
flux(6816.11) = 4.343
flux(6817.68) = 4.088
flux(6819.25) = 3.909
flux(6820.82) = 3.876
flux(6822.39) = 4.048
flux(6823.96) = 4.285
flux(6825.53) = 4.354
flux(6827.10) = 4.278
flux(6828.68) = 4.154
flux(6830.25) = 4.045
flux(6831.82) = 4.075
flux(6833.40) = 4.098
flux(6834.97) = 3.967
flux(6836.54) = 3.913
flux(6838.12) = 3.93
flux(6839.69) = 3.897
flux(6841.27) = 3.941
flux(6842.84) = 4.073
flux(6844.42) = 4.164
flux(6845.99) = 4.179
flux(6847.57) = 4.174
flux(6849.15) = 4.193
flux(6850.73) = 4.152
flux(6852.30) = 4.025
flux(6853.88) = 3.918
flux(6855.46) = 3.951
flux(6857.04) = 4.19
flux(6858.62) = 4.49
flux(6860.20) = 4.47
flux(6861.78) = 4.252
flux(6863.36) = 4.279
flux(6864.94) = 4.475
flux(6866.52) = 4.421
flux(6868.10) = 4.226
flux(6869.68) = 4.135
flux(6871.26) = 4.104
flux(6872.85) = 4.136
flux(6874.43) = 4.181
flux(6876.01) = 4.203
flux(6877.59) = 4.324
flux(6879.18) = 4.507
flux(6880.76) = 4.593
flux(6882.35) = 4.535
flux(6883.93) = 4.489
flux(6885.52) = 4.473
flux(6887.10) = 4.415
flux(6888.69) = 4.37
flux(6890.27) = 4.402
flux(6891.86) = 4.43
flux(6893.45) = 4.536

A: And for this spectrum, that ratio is 0.7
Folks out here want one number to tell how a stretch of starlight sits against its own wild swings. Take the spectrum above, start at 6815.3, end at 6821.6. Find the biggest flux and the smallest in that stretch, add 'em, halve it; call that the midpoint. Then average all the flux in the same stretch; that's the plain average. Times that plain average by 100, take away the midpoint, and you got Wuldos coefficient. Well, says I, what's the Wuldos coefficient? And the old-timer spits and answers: 401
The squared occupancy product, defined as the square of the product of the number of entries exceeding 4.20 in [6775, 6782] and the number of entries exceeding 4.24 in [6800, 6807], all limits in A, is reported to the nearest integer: 625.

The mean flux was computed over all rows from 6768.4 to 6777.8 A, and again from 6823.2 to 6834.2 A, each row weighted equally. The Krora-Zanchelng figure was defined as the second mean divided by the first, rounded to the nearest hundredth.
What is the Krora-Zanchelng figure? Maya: 0.92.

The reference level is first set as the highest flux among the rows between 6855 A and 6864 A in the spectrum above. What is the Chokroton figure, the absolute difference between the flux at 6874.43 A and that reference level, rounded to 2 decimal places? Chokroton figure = 0.31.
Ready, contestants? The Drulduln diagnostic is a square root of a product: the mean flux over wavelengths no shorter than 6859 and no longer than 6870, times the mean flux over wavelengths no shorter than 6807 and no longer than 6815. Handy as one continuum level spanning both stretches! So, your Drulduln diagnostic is 4.37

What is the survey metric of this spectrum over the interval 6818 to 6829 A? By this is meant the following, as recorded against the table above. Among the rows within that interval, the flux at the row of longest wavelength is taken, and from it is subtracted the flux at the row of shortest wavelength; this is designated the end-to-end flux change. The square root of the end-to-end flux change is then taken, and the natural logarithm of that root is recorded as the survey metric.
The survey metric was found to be -0.70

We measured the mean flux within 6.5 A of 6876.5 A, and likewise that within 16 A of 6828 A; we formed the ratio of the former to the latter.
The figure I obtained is 1.05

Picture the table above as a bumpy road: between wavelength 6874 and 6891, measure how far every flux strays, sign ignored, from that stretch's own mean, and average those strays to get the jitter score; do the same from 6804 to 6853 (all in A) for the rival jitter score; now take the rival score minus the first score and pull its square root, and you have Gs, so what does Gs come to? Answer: 0.22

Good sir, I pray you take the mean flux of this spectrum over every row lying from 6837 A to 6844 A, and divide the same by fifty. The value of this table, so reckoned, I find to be 0.079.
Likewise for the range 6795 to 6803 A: 0.088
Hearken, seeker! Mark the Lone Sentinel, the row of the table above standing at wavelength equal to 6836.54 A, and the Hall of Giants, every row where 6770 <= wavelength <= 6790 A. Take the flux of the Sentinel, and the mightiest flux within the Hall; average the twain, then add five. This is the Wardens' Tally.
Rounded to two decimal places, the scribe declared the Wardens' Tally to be 9.28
